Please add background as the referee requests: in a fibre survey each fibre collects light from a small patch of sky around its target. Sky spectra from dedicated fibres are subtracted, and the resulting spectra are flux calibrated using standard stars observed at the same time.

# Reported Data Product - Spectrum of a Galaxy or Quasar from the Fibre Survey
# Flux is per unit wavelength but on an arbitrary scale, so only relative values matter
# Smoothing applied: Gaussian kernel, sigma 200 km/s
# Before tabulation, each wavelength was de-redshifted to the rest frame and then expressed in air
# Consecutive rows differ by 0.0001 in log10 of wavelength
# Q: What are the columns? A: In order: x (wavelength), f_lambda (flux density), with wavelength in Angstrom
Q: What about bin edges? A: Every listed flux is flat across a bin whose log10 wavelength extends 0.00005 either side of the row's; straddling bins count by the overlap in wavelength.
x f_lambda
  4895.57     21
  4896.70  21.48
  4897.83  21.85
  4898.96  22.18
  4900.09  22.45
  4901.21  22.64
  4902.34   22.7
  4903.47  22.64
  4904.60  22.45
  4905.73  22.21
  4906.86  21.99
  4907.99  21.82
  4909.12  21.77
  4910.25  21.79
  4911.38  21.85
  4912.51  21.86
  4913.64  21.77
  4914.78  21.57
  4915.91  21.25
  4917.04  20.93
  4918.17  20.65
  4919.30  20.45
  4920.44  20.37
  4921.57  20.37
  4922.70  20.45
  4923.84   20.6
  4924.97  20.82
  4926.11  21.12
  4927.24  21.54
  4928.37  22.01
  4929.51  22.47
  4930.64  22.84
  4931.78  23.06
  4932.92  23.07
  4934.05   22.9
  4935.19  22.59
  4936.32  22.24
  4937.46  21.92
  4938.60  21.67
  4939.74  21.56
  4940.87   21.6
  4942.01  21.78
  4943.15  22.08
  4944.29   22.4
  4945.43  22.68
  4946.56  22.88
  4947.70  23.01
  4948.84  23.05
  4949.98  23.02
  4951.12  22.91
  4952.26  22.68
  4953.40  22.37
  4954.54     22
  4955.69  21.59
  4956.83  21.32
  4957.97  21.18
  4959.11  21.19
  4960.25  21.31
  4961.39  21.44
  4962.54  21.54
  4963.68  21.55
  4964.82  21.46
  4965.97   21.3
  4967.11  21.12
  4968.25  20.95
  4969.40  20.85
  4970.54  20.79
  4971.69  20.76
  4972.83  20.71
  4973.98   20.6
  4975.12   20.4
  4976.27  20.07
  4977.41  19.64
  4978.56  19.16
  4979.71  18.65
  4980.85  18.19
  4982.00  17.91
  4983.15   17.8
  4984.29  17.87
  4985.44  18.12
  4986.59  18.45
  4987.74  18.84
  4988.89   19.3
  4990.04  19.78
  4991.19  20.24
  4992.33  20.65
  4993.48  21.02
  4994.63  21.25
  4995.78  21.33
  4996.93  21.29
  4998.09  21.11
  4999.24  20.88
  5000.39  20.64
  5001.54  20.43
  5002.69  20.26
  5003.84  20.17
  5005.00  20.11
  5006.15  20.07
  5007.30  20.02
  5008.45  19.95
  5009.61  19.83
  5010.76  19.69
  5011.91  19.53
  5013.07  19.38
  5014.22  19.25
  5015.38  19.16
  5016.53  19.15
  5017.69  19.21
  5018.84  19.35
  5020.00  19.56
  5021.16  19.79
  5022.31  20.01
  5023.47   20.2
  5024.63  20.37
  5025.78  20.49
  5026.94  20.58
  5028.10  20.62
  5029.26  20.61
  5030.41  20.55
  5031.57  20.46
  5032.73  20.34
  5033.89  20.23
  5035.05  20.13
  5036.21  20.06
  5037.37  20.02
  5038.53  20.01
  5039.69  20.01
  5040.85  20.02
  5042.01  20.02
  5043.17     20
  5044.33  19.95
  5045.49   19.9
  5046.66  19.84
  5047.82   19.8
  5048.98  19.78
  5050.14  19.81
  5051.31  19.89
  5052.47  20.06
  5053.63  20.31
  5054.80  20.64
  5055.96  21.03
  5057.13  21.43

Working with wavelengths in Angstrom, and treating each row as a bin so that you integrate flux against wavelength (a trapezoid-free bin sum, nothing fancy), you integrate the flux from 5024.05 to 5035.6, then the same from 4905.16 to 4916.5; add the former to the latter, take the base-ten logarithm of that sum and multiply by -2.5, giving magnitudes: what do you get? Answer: -6.710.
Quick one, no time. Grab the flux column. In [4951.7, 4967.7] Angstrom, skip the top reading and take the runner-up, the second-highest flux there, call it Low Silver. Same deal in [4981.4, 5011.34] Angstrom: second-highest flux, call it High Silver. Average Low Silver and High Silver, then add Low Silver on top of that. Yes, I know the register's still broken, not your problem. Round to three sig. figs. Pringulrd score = 44.2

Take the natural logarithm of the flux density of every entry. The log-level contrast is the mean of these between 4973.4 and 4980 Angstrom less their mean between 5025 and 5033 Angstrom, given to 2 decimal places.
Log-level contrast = -0.04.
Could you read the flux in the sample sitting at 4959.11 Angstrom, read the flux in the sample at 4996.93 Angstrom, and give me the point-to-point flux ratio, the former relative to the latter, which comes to 1.00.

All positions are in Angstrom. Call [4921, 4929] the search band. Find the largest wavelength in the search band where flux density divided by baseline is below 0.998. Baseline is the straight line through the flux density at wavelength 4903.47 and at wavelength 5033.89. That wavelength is 4928.37 Angstrom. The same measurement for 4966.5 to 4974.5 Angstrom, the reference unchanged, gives 4973.98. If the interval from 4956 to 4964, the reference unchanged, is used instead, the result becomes 4961.39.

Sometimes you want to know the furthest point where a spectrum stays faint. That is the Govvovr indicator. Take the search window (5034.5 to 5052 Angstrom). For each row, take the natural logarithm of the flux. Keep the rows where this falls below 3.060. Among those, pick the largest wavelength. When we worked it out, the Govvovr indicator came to 5051.31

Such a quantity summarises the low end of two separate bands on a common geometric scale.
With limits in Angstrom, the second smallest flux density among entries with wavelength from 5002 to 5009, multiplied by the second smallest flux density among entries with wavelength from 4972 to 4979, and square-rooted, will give 19.8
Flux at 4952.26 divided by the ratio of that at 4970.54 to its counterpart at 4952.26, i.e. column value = 24.7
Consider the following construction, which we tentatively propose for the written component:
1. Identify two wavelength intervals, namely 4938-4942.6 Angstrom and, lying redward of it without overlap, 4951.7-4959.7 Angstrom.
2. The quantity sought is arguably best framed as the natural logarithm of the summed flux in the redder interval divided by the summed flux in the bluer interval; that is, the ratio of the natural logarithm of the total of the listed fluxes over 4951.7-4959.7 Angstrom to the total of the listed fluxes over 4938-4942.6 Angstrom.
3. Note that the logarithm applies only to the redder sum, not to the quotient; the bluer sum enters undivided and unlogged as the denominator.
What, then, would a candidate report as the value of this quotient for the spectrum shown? 0.06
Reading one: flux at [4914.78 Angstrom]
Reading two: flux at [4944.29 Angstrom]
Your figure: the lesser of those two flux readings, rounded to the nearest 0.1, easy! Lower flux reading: 21.6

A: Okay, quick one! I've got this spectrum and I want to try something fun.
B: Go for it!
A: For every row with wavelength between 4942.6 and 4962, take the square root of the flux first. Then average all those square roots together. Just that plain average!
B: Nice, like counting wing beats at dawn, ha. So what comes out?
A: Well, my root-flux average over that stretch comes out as 4.71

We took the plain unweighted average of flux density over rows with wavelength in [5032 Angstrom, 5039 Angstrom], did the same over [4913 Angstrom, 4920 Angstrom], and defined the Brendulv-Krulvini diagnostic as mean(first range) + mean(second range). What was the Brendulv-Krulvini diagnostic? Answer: 41.2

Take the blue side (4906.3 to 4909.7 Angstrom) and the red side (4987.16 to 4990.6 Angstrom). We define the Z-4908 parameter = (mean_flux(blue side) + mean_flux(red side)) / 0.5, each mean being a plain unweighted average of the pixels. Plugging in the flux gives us 82.3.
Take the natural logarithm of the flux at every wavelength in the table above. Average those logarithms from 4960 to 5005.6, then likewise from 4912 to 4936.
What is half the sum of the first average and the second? 3.04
